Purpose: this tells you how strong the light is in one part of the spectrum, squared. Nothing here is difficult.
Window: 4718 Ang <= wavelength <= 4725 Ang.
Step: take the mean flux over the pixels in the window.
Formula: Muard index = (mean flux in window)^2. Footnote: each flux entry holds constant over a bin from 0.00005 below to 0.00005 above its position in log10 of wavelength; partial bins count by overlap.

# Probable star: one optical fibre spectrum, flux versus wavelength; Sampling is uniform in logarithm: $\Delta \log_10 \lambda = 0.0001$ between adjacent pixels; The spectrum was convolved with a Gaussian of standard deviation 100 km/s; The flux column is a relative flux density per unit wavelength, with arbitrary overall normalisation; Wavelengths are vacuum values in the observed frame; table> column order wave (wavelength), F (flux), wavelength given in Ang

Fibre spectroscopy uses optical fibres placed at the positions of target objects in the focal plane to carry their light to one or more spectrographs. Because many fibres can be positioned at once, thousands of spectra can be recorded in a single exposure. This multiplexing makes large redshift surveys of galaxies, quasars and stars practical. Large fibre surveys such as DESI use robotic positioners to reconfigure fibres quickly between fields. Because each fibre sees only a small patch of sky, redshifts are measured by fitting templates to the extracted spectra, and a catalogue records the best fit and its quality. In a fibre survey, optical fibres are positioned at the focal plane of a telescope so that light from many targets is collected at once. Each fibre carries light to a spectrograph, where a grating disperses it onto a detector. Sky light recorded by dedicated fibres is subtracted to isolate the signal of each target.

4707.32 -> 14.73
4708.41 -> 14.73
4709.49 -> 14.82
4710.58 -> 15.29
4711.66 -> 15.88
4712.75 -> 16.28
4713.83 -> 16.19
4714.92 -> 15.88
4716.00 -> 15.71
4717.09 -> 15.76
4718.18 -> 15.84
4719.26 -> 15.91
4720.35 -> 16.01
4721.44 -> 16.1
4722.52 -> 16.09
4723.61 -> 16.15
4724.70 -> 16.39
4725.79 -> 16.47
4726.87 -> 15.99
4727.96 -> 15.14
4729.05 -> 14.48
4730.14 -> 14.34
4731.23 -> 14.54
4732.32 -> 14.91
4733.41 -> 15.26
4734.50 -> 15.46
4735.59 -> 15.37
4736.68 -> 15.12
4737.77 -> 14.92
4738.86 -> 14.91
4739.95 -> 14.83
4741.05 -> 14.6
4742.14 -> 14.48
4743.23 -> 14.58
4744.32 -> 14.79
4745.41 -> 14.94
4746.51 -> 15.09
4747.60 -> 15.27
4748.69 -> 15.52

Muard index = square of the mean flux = 258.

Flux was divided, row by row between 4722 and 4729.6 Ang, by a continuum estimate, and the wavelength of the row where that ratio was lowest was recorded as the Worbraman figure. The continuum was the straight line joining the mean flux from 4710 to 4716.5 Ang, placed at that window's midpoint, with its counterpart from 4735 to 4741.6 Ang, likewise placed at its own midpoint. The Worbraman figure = 4729.05 Ang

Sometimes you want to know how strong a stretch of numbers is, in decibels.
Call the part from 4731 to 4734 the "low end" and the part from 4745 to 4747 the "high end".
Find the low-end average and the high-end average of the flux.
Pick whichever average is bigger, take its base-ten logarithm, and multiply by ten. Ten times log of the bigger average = 11.8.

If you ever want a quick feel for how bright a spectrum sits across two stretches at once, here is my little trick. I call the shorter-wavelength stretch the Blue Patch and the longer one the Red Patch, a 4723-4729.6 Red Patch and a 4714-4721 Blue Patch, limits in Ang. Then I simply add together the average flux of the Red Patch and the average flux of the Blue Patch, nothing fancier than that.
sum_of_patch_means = 31.6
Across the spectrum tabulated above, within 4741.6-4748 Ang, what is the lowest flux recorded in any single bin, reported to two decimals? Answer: 14.48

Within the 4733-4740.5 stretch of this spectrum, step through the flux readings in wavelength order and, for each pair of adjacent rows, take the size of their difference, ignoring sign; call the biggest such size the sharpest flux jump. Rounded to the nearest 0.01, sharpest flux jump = 0.25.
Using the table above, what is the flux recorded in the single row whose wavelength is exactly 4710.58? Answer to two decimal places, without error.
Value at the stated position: 15.29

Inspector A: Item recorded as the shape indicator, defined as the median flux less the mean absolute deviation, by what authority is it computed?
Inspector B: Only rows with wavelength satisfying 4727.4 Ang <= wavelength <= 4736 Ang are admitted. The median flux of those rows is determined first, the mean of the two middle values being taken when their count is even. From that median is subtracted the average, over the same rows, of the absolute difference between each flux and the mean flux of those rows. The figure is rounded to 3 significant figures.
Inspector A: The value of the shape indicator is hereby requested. 14.7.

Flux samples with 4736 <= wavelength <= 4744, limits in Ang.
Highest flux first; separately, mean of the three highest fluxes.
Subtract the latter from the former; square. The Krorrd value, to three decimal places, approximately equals 0.019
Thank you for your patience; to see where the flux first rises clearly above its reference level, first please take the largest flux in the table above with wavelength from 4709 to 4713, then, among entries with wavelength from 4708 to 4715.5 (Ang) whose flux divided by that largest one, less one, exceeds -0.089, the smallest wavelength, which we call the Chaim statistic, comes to 4710.58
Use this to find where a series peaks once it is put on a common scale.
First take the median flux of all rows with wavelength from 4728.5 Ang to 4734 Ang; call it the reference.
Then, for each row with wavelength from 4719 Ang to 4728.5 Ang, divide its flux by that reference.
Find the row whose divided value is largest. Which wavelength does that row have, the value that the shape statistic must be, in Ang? 4725.79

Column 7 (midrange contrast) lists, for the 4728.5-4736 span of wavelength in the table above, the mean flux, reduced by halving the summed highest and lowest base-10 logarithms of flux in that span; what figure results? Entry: 13.7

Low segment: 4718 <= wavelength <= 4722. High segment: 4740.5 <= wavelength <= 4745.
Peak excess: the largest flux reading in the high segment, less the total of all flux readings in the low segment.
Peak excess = -49.1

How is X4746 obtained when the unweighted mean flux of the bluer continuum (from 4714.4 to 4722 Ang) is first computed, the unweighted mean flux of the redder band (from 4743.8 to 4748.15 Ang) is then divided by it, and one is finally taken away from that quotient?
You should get -0.05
